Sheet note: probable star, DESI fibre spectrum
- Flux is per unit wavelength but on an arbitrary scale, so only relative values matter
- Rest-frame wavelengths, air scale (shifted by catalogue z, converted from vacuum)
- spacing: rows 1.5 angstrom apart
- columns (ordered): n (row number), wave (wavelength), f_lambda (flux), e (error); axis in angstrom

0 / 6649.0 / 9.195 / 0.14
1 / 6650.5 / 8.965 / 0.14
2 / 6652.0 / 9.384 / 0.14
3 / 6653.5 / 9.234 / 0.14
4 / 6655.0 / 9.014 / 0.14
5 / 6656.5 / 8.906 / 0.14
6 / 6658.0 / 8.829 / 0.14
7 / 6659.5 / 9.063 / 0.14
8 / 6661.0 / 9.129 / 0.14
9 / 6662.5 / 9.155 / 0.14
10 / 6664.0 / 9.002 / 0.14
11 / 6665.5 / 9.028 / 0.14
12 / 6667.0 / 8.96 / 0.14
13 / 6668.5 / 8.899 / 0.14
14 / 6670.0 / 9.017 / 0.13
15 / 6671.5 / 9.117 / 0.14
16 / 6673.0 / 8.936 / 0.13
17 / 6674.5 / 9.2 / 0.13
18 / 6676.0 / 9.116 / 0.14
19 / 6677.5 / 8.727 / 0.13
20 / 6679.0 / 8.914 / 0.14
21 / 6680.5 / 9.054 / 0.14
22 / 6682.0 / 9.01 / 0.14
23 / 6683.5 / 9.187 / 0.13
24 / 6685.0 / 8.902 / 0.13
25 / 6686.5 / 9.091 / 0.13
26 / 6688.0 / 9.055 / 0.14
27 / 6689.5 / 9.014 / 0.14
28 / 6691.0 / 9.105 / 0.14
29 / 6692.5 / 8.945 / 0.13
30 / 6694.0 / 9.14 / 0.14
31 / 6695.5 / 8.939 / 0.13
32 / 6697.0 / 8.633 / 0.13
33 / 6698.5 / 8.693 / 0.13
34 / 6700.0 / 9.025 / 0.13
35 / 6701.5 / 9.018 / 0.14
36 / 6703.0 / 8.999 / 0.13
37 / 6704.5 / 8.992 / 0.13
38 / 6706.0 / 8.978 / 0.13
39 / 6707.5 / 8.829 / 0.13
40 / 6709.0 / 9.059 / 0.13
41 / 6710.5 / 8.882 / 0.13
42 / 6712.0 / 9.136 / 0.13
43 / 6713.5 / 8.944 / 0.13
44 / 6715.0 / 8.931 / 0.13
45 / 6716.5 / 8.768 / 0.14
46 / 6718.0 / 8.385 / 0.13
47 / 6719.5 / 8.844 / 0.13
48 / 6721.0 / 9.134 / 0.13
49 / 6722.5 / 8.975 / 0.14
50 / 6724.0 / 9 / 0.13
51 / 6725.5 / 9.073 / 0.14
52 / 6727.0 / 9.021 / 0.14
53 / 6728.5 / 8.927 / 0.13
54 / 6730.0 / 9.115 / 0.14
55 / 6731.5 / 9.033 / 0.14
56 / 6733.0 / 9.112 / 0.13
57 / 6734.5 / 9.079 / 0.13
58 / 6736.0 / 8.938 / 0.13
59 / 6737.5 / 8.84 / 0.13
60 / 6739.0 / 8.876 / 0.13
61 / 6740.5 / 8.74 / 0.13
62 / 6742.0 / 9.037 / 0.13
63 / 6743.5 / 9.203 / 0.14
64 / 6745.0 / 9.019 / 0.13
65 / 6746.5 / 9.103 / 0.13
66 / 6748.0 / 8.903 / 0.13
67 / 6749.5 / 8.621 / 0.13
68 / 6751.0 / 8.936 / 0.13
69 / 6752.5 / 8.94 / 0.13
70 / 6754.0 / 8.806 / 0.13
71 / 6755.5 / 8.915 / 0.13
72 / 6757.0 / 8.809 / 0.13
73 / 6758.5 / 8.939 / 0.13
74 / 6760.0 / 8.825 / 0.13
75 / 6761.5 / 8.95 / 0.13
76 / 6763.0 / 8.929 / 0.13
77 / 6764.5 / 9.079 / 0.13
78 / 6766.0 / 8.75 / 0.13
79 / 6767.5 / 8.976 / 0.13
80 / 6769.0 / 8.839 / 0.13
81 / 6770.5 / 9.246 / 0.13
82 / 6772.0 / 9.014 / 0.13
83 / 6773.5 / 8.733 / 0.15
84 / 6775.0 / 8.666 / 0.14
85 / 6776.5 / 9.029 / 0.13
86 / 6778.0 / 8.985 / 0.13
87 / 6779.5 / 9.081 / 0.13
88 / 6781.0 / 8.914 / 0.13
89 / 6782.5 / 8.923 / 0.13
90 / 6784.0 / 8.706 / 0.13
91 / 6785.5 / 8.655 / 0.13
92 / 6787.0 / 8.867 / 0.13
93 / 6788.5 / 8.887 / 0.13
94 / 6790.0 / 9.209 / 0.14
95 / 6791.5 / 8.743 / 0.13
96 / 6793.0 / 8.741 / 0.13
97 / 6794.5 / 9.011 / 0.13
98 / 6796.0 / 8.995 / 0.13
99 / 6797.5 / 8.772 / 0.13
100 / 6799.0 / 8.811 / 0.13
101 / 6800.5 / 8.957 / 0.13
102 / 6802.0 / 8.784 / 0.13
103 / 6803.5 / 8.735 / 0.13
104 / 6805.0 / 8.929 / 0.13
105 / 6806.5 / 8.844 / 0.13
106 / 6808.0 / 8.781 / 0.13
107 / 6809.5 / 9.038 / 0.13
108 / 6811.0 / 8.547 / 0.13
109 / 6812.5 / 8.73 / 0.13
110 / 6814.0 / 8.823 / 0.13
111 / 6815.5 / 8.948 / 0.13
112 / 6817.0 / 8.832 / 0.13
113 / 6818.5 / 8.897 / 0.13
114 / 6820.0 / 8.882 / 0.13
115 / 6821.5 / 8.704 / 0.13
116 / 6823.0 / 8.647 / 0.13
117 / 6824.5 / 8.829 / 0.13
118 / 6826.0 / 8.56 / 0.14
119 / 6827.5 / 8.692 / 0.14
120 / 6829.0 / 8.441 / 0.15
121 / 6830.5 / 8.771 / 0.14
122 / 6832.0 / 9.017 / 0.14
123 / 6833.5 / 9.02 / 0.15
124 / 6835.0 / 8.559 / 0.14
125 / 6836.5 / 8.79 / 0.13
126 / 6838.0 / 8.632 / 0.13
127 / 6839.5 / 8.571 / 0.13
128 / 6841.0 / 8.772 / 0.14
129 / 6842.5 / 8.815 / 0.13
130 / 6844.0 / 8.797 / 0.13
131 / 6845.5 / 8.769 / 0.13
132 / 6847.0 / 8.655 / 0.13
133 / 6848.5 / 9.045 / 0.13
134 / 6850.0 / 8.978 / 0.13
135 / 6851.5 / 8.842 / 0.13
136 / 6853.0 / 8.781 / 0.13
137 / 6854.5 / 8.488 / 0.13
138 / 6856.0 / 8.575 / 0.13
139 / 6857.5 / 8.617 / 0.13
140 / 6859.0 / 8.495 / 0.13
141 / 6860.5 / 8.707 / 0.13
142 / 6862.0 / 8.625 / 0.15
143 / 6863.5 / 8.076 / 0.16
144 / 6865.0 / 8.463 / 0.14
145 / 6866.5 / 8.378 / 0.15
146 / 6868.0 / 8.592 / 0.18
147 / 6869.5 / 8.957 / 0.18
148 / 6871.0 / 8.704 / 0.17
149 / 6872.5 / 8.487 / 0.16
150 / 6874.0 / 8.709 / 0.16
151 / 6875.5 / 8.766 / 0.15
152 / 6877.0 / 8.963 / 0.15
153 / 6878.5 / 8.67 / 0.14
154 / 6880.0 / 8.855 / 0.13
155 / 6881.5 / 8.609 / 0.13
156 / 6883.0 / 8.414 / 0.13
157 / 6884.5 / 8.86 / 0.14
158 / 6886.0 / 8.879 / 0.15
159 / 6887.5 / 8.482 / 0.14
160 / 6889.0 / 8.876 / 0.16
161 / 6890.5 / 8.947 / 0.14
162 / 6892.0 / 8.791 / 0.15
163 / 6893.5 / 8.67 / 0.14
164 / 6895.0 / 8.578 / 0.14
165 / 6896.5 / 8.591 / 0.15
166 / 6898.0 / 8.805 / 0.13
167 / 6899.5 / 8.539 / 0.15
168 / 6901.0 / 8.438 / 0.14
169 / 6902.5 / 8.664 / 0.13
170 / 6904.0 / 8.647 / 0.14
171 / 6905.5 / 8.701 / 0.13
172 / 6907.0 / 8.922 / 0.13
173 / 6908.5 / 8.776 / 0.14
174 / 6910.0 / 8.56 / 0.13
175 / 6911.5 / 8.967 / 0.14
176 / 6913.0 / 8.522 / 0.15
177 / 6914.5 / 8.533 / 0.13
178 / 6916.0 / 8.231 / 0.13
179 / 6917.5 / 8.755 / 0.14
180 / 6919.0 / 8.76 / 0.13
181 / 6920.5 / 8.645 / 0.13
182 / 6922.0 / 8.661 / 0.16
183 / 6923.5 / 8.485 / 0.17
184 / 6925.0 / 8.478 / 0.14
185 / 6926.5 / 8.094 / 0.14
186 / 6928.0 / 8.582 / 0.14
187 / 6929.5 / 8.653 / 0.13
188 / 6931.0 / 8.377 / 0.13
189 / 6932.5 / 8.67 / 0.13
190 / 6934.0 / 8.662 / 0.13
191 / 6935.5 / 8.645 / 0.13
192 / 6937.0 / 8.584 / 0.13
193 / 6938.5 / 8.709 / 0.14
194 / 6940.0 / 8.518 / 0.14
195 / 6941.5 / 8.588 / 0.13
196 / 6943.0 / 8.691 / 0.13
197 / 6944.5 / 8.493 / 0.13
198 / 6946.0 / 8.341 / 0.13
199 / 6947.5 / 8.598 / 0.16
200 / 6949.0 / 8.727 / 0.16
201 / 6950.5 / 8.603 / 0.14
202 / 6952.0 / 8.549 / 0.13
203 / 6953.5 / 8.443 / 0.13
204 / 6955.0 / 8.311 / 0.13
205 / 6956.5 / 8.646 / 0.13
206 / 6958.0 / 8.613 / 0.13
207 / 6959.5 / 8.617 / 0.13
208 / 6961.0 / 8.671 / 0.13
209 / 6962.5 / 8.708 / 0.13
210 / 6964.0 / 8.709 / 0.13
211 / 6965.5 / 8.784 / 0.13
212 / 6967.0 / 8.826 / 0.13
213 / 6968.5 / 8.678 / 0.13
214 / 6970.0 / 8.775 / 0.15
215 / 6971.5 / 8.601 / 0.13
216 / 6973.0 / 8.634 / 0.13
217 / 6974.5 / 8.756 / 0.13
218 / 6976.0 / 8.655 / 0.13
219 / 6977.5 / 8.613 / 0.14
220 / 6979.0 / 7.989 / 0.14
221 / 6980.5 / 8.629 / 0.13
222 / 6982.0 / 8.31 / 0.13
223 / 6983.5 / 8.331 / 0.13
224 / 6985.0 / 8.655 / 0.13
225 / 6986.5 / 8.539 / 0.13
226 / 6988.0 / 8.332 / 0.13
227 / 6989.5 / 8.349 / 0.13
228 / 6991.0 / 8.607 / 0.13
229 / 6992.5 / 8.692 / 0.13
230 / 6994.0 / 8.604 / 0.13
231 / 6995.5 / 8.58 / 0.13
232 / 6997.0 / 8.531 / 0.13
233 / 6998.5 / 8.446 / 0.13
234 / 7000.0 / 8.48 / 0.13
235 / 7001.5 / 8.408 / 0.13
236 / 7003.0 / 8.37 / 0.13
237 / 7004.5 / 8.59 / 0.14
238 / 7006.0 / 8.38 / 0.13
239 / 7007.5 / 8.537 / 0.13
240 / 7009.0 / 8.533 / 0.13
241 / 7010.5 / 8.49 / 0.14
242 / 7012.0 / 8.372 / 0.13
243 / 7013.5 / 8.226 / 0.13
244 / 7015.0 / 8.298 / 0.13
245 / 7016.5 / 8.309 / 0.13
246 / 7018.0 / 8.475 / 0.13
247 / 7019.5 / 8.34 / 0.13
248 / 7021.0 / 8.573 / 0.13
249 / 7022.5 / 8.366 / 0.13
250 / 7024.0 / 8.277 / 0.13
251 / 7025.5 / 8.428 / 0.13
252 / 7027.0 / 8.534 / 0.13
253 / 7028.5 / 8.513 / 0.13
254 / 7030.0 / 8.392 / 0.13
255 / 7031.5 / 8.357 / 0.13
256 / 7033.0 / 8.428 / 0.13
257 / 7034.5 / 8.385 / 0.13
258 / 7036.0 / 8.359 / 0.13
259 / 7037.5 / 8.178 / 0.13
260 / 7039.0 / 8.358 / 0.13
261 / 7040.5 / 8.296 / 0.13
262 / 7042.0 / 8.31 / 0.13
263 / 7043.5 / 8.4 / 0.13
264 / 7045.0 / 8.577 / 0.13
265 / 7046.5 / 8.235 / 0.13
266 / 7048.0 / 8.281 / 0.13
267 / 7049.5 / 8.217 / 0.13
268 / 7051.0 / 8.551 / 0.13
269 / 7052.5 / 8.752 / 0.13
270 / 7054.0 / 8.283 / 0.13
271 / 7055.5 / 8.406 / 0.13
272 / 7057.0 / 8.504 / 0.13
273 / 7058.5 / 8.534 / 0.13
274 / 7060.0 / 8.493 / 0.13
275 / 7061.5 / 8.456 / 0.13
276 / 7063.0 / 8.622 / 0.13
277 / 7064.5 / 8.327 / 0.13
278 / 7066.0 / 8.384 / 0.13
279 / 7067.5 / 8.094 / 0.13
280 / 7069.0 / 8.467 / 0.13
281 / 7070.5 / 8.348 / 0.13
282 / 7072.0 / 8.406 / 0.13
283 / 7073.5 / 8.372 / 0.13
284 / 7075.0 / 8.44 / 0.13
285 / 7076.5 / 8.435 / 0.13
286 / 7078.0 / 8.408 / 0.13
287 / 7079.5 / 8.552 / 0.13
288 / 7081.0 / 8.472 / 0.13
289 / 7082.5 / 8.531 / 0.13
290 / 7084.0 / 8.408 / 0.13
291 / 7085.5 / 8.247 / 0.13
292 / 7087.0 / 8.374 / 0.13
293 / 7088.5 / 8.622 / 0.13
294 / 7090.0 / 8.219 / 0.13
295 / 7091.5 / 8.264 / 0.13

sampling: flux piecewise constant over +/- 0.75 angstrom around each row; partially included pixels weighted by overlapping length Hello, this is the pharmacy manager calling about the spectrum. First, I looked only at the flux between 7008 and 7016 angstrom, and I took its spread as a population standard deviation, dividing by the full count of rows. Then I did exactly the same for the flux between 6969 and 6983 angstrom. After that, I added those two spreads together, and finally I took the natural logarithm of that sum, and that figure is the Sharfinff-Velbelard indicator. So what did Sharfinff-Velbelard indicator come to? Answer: -1.1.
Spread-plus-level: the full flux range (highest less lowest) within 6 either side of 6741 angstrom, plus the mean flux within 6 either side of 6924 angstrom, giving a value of 9.01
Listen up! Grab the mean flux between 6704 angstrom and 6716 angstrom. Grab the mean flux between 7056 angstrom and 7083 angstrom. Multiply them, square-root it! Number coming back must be 8.70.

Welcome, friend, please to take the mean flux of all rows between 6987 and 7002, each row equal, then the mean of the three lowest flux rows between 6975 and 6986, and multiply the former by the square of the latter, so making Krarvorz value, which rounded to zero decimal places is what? 573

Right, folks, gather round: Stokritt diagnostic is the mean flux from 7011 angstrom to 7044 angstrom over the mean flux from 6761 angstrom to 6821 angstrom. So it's 0.943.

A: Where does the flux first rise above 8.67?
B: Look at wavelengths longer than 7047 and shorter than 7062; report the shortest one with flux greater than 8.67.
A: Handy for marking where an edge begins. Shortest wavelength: 7052.5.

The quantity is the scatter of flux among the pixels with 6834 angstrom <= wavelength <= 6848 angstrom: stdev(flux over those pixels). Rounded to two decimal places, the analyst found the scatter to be 0.10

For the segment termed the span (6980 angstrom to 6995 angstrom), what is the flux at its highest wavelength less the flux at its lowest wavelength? -0.025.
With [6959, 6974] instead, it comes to 0.017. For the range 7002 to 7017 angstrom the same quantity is -0.061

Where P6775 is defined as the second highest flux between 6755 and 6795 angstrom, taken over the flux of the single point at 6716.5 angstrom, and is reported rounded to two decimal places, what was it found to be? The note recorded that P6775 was 1.05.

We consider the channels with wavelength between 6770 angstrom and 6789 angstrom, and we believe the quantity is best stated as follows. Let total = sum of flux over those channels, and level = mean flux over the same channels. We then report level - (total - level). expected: -97.9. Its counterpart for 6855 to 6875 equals -94.2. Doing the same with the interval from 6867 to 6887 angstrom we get -96.0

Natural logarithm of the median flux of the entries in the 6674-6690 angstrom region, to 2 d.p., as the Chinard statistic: 2.20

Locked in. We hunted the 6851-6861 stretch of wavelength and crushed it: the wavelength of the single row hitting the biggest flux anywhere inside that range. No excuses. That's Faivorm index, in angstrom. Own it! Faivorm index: 6851.5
